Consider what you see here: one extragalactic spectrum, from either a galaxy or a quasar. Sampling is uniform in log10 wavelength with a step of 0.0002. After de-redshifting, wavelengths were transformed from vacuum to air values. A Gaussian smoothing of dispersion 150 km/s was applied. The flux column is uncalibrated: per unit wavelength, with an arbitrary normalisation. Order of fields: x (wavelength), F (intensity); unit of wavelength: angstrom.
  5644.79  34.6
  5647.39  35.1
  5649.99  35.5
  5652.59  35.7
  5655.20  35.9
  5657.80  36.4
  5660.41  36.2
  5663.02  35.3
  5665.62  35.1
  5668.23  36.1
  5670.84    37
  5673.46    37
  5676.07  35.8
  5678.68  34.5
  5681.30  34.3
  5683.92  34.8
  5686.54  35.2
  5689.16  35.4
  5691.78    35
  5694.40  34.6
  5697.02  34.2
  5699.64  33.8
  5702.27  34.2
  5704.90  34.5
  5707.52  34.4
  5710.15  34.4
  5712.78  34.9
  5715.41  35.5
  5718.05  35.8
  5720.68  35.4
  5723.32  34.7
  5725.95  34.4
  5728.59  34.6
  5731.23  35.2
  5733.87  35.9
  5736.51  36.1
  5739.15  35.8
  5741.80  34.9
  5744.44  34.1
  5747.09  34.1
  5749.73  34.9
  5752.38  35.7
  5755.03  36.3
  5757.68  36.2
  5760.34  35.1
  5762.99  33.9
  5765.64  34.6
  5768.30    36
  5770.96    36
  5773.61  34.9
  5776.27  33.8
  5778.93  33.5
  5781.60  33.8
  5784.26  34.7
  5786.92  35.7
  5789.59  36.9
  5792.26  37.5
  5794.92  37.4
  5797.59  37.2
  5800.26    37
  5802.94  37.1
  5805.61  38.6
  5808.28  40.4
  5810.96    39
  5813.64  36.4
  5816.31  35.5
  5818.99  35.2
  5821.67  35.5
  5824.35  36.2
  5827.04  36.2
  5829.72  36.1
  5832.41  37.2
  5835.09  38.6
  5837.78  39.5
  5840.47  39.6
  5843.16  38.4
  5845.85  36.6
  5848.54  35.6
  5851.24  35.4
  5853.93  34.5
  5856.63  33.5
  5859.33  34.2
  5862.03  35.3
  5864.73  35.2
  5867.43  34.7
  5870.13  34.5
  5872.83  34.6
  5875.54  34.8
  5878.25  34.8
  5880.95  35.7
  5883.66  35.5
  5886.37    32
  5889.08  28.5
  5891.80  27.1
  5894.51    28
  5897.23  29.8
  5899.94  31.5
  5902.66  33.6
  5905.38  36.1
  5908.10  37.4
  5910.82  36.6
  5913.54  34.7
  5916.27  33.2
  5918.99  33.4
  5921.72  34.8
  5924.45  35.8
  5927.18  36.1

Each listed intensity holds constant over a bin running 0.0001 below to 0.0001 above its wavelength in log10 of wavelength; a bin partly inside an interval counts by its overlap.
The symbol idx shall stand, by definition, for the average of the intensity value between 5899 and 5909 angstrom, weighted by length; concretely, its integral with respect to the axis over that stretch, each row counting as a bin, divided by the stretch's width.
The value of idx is 34.6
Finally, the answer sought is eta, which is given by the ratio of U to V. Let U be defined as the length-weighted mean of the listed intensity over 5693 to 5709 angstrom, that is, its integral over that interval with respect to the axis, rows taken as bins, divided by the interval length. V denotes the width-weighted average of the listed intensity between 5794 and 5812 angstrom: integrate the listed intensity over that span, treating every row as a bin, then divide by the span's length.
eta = 0.90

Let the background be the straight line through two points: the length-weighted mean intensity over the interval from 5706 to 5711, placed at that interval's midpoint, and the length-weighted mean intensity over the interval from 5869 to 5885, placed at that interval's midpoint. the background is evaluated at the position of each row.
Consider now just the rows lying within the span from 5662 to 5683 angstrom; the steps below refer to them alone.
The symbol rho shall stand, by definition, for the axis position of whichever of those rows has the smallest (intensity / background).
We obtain 5681.30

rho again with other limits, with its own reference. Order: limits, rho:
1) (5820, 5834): 5821.67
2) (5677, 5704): 5699.64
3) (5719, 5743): 5725.95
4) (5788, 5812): 5789.59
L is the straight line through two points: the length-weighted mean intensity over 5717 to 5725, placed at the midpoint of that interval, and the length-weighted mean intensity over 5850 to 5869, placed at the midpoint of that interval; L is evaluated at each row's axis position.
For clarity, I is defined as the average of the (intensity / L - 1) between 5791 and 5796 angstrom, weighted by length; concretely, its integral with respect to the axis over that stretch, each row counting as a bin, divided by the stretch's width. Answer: 0.07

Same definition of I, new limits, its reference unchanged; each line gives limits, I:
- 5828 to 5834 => 0.05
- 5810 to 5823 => 0.04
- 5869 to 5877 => 0.00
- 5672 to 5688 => 0.00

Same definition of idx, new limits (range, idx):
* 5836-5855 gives 37.2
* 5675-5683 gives 34.8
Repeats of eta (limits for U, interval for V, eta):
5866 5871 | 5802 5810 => 0.89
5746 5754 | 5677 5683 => 1.01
